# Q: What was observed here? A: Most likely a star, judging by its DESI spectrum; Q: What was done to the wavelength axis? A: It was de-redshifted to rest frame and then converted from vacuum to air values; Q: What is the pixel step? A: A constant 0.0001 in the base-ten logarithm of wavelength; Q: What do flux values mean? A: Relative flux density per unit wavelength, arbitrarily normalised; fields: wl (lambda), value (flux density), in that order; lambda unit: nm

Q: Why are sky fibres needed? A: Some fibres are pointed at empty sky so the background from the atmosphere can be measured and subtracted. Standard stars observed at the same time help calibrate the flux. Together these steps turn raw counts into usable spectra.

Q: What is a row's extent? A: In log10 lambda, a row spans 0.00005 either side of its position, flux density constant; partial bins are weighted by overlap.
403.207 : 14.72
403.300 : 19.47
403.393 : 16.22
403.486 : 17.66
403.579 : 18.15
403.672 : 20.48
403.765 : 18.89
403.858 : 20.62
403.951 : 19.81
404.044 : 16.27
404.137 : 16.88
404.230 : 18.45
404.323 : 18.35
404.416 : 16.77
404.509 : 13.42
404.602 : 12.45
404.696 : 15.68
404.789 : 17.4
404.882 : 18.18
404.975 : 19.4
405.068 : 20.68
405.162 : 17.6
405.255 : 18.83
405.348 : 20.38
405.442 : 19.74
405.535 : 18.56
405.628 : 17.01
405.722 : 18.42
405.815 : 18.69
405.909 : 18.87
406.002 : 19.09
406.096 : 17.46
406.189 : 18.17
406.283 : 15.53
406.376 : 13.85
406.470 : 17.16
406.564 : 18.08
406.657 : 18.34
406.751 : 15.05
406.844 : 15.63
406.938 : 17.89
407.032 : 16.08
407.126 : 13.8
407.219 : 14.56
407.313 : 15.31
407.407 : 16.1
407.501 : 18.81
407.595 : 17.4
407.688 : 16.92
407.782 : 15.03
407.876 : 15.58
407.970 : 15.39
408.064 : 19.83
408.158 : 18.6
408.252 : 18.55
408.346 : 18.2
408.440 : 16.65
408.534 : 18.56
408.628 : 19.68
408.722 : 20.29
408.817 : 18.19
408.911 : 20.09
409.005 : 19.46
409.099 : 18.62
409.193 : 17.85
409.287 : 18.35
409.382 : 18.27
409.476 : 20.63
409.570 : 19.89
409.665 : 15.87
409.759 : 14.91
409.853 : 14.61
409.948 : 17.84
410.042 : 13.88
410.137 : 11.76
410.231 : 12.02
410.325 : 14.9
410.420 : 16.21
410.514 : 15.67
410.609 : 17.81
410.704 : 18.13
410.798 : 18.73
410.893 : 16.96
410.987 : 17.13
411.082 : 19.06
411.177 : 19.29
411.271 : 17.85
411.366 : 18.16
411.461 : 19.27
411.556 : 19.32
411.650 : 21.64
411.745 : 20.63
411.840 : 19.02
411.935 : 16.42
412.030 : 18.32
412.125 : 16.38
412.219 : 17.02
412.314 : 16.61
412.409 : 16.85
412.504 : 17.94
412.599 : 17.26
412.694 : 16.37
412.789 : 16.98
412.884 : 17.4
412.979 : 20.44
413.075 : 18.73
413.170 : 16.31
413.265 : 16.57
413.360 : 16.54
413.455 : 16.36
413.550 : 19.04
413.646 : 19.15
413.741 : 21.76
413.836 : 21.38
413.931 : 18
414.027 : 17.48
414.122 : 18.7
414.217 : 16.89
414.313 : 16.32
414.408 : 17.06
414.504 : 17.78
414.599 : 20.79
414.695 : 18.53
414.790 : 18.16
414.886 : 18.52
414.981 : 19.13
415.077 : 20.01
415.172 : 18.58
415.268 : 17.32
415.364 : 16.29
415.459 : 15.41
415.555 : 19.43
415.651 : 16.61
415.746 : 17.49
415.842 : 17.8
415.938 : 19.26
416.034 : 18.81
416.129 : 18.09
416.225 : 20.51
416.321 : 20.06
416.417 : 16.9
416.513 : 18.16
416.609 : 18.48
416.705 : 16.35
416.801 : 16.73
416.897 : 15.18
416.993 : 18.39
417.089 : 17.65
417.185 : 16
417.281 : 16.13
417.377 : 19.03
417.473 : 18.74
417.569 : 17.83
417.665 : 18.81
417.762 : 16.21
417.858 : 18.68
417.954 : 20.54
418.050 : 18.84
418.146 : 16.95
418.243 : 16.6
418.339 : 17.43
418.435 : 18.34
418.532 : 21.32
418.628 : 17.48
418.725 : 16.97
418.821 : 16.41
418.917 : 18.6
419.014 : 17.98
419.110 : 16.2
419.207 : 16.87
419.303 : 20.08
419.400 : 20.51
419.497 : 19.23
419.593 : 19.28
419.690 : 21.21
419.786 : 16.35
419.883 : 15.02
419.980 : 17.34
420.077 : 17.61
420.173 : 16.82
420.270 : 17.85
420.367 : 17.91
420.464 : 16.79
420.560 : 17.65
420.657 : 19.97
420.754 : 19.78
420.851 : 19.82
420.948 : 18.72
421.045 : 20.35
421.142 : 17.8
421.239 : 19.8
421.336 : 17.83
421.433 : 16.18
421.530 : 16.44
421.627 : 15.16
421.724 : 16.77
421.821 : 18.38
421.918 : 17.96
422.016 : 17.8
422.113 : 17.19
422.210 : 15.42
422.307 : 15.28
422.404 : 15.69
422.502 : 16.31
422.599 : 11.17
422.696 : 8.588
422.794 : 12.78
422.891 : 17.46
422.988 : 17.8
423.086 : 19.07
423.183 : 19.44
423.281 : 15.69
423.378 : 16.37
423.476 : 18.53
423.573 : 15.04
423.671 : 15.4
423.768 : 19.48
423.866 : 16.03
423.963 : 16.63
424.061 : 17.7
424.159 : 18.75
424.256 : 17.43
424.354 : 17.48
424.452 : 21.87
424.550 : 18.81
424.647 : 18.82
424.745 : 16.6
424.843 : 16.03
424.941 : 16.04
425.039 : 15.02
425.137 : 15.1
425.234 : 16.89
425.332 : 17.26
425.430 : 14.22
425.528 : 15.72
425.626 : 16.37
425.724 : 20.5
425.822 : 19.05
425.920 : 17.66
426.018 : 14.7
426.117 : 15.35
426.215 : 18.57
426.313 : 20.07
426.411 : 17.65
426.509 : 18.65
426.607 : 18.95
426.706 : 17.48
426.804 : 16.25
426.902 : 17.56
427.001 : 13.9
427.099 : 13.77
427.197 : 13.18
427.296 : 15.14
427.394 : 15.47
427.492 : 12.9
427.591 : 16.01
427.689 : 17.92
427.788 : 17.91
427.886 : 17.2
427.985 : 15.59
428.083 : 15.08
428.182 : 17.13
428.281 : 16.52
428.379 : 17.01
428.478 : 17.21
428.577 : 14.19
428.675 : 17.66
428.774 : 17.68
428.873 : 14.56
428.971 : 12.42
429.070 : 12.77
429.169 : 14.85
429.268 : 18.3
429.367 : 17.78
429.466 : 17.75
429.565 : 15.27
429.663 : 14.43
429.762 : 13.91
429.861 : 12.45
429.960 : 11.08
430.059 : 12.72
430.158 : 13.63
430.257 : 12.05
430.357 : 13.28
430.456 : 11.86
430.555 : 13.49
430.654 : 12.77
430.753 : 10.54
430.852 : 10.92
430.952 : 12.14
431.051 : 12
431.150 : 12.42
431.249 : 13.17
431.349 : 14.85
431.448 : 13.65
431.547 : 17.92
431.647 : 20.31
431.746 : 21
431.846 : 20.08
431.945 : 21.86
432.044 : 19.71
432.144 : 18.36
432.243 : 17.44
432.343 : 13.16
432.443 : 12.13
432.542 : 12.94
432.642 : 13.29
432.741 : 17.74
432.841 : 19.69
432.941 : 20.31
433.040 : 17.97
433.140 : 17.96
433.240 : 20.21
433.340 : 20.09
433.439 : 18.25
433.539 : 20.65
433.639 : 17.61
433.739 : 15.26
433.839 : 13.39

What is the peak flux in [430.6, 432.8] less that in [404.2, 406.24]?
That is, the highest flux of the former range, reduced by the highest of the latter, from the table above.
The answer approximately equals 1.2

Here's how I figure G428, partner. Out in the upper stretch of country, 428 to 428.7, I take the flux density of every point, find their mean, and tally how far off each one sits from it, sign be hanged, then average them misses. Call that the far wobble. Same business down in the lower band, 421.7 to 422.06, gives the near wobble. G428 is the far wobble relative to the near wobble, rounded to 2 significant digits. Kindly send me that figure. 2.1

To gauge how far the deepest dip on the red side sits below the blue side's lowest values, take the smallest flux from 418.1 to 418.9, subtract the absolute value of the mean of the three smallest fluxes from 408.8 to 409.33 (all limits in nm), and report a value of -1.7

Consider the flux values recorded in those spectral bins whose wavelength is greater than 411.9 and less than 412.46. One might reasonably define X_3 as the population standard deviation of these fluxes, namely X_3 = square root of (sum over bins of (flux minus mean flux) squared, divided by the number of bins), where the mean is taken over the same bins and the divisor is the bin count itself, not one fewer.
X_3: 0.7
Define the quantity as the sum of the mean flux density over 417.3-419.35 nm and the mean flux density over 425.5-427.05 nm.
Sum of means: 35.5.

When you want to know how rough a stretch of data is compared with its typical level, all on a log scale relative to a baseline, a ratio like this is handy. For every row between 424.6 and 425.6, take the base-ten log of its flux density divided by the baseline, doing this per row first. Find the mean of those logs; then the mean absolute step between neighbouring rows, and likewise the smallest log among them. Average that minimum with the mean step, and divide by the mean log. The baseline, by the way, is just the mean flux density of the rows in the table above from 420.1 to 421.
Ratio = 0.70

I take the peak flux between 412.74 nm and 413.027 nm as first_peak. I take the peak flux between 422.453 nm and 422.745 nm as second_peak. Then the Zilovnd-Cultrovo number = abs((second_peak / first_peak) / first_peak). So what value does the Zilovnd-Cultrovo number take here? 0.039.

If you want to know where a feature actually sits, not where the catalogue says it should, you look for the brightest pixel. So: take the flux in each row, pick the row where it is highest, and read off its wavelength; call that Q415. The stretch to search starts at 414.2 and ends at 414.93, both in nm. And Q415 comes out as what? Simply 414.599 nm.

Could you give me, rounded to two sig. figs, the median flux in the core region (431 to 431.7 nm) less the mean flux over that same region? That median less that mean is -1.3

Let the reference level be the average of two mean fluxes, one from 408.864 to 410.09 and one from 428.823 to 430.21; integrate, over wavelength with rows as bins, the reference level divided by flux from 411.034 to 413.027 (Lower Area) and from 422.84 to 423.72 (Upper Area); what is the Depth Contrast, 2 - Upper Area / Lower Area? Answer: 1.5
